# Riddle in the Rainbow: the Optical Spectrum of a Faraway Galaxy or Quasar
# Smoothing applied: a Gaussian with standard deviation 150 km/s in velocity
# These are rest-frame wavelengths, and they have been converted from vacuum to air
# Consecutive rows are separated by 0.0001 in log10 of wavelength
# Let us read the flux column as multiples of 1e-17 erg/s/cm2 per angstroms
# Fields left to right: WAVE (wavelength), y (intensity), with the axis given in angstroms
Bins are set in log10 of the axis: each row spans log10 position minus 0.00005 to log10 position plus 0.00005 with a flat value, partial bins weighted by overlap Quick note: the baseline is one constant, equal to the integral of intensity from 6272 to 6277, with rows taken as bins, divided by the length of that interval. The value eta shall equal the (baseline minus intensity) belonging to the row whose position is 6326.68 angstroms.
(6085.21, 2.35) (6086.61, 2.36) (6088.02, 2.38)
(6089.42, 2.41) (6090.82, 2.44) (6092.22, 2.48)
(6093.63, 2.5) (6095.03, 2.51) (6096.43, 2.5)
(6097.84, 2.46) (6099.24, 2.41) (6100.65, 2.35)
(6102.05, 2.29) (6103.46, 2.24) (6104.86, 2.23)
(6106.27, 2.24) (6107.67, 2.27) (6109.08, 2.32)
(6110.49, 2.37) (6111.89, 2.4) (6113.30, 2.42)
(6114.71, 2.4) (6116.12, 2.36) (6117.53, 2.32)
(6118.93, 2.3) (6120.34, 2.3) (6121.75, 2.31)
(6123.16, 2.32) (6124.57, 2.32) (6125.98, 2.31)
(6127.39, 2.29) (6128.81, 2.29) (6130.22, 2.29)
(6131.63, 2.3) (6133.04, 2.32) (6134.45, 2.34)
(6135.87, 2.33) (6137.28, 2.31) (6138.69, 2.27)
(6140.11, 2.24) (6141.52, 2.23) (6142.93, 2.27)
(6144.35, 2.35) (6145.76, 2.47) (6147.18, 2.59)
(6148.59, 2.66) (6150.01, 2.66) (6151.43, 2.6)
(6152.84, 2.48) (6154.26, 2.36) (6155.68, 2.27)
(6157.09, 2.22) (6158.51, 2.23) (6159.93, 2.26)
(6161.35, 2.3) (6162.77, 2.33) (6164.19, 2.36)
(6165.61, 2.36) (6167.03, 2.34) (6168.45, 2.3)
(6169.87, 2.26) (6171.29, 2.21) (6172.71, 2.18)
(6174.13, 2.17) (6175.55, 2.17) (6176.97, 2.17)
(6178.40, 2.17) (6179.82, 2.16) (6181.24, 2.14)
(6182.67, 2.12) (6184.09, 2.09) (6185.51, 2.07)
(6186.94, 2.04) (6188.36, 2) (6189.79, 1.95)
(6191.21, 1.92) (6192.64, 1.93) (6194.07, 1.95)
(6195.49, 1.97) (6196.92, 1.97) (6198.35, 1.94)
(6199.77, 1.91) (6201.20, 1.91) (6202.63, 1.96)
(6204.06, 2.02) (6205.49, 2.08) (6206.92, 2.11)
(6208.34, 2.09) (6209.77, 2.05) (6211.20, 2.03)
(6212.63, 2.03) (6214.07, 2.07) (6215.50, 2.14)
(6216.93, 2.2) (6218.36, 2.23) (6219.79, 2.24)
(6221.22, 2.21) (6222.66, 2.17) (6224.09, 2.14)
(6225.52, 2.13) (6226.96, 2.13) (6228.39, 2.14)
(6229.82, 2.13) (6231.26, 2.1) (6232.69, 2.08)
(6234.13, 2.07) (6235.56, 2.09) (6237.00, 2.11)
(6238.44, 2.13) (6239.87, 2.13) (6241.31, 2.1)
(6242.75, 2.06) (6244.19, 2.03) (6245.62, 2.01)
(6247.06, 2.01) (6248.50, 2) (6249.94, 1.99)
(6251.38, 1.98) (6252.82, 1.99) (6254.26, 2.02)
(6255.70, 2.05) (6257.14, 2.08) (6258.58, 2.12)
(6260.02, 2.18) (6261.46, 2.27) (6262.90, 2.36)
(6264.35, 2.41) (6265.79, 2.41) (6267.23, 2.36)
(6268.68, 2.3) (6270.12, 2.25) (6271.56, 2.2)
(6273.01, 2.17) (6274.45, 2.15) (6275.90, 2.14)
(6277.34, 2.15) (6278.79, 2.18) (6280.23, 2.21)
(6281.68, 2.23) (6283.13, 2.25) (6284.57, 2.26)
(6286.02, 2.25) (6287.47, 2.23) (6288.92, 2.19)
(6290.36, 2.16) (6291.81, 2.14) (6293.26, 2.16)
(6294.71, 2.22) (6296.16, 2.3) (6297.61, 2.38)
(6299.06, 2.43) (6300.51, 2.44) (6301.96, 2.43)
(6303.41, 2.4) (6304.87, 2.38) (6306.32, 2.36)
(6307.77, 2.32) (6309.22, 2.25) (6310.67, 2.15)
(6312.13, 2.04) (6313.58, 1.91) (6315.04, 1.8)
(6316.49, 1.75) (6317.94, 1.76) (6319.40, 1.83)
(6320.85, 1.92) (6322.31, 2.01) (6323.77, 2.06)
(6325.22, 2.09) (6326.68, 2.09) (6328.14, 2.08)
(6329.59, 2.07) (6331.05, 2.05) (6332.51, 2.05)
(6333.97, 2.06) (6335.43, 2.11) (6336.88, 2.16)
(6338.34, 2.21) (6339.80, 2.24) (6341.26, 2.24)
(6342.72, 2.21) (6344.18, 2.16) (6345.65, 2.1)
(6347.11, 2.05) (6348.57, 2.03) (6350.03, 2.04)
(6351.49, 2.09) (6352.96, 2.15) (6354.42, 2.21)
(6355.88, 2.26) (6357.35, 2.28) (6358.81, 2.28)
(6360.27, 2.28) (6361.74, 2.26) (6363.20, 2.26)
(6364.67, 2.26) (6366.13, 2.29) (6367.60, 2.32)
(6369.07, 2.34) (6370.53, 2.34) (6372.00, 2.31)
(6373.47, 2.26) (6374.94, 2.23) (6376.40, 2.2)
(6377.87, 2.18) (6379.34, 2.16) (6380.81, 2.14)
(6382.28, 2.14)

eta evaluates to 0.07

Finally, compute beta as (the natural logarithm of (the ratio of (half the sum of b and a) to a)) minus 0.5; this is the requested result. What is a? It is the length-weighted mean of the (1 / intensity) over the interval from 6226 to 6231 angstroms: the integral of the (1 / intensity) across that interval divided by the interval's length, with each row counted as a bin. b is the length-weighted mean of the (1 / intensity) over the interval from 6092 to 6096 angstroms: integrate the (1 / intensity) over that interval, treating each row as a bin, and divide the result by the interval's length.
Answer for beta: -0.576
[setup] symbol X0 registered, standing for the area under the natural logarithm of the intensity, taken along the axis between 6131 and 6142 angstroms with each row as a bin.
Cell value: 9.1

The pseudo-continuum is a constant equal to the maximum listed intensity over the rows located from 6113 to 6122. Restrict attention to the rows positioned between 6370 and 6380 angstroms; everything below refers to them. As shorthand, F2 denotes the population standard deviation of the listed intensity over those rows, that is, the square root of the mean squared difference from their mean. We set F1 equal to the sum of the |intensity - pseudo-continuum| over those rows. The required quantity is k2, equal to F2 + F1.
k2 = 1.32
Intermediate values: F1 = 1.26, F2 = 0.062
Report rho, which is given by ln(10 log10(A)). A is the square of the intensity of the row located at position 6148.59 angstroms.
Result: 2.14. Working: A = 7.1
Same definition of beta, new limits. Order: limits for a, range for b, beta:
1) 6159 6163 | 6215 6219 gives -0.477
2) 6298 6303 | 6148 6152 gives -0.542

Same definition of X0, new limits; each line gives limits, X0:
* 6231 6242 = 8.2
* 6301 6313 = 9.9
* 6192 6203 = 7.3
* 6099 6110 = 9.1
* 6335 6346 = 8.6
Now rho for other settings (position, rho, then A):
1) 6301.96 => 2.04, 5.9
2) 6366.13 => 1.97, 5.2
